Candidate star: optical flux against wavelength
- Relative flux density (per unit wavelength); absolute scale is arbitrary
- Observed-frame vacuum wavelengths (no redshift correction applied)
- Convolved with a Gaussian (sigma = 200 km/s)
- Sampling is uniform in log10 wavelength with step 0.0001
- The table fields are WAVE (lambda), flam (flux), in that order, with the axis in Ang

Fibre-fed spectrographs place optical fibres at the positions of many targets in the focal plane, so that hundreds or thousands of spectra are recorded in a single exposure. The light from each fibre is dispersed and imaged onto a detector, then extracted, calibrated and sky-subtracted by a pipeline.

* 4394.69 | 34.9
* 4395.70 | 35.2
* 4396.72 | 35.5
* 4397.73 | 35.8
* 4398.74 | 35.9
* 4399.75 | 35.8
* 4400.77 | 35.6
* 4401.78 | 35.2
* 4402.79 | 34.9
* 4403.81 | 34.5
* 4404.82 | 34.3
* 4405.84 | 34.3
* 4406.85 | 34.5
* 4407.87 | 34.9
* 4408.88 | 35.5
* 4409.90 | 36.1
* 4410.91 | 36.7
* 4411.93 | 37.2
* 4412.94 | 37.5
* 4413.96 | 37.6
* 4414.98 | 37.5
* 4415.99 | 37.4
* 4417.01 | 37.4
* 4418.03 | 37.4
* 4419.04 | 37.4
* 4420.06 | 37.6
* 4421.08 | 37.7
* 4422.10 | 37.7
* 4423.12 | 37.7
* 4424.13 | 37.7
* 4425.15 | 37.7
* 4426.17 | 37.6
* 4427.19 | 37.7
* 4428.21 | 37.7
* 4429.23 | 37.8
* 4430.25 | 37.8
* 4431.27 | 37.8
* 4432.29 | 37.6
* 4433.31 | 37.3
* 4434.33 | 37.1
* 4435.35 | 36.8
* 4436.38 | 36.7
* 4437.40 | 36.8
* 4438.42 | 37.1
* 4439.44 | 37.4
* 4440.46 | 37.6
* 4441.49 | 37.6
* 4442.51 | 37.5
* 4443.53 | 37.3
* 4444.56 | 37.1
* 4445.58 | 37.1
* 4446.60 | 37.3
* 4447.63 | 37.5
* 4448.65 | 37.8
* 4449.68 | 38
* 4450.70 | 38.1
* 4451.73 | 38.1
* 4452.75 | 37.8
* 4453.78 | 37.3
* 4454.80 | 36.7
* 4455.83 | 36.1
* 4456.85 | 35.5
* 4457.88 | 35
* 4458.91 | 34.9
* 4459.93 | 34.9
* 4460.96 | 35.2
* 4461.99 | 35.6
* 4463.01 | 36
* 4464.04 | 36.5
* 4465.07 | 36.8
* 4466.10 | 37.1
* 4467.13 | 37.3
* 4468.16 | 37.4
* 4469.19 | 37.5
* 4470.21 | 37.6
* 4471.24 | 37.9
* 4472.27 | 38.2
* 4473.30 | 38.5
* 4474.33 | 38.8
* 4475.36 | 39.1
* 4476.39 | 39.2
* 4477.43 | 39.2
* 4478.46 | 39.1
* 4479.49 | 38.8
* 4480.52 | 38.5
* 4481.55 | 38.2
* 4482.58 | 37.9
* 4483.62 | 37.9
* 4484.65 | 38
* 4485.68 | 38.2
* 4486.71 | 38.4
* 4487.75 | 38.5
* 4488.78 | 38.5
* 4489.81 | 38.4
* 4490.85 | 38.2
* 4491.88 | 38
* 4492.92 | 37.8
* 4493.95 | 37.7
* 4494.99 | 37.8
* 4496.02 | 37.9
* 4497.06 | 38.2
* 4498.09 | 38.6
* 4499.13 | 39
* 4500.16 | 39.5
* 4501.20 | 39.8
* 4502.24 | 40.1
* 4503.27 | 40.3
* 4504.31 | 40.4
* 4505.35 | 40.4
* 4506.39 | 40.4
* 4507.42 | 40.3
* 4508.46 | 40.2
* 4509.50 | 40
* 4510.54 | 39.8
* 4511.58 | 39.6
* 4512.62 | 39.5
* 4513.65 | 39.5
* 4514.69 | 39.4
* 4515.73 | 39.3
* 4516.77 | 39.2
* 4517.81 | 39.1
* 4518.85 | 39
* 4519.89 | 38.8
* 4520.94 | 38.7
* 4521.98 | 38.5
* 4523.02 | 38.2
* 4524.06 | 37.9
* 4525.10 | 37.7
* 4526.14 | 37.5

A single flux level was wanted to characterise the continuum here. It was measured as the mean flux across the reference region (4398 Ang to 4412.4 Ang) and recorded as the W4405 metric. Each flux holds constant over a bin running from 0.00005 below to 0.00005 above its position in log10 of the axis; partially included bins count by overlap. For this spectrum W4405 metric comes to 35.4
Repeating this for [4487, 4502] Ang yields 38.4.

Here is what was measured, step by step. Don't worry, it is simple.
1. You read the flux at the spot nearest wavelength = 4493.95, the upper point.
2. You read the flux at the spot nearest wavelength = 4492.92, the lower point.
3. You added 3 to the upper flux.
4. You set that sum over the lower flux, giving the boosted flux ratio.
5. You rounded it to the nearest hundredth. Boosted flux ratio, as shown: 1.08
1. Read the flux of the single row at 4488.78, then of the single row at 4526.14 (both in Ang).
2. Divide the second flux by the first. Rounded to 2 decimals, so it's 0.97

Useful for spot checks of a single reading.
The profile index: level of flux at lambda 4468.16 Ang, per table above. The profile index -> 37.4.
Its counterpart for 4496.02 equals 37.9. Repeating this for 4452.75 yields 37.8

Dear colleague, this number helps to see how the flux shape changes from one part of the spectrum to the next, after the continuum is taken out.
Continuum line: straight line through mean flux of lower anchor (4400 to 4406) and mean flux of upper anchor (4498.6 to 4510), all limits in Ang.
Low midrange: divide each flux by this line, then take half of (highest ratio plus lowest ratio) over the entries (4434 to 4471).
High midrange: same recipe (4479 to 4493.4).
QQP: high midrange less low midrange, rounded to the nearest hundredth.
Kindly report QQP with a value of 0.01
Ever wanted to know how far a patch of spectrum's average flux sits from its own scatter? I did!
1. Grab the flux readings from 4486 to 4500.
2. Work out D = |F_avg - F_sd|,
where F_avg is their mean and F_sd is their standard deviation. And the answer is 37.9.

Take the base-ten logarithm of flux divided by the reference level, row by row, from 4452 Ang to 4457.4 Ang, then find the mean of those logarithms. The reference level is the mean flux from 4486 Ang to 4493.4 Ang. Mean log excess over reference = -0.018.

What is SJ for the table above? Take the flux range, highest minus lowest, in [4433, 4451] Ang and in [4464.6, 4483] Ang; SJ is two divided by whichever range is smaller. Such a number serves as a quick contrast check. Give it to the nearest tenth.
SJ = 1.4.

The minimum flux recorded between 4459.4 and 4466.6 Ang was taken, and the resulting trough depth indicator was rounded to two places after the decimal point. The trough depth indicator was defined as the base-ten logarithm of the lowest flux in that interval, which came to 1.54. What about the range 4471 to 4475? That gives 1.58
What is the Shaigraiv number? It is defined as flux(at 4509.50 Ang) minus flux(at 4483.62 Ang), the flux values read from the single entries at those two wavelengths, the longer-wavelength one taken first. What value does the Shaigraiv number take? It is 2.10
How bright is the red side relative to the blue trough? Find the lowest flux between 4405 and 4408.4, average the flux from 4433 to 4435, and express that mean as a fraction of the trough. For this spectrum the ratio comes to 1.08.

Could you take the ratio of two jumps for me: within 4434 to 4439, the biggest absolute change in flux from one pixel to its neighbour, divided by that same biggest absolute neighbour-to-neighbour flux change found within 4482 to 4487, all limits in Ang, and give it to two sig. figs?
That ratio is 1.5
